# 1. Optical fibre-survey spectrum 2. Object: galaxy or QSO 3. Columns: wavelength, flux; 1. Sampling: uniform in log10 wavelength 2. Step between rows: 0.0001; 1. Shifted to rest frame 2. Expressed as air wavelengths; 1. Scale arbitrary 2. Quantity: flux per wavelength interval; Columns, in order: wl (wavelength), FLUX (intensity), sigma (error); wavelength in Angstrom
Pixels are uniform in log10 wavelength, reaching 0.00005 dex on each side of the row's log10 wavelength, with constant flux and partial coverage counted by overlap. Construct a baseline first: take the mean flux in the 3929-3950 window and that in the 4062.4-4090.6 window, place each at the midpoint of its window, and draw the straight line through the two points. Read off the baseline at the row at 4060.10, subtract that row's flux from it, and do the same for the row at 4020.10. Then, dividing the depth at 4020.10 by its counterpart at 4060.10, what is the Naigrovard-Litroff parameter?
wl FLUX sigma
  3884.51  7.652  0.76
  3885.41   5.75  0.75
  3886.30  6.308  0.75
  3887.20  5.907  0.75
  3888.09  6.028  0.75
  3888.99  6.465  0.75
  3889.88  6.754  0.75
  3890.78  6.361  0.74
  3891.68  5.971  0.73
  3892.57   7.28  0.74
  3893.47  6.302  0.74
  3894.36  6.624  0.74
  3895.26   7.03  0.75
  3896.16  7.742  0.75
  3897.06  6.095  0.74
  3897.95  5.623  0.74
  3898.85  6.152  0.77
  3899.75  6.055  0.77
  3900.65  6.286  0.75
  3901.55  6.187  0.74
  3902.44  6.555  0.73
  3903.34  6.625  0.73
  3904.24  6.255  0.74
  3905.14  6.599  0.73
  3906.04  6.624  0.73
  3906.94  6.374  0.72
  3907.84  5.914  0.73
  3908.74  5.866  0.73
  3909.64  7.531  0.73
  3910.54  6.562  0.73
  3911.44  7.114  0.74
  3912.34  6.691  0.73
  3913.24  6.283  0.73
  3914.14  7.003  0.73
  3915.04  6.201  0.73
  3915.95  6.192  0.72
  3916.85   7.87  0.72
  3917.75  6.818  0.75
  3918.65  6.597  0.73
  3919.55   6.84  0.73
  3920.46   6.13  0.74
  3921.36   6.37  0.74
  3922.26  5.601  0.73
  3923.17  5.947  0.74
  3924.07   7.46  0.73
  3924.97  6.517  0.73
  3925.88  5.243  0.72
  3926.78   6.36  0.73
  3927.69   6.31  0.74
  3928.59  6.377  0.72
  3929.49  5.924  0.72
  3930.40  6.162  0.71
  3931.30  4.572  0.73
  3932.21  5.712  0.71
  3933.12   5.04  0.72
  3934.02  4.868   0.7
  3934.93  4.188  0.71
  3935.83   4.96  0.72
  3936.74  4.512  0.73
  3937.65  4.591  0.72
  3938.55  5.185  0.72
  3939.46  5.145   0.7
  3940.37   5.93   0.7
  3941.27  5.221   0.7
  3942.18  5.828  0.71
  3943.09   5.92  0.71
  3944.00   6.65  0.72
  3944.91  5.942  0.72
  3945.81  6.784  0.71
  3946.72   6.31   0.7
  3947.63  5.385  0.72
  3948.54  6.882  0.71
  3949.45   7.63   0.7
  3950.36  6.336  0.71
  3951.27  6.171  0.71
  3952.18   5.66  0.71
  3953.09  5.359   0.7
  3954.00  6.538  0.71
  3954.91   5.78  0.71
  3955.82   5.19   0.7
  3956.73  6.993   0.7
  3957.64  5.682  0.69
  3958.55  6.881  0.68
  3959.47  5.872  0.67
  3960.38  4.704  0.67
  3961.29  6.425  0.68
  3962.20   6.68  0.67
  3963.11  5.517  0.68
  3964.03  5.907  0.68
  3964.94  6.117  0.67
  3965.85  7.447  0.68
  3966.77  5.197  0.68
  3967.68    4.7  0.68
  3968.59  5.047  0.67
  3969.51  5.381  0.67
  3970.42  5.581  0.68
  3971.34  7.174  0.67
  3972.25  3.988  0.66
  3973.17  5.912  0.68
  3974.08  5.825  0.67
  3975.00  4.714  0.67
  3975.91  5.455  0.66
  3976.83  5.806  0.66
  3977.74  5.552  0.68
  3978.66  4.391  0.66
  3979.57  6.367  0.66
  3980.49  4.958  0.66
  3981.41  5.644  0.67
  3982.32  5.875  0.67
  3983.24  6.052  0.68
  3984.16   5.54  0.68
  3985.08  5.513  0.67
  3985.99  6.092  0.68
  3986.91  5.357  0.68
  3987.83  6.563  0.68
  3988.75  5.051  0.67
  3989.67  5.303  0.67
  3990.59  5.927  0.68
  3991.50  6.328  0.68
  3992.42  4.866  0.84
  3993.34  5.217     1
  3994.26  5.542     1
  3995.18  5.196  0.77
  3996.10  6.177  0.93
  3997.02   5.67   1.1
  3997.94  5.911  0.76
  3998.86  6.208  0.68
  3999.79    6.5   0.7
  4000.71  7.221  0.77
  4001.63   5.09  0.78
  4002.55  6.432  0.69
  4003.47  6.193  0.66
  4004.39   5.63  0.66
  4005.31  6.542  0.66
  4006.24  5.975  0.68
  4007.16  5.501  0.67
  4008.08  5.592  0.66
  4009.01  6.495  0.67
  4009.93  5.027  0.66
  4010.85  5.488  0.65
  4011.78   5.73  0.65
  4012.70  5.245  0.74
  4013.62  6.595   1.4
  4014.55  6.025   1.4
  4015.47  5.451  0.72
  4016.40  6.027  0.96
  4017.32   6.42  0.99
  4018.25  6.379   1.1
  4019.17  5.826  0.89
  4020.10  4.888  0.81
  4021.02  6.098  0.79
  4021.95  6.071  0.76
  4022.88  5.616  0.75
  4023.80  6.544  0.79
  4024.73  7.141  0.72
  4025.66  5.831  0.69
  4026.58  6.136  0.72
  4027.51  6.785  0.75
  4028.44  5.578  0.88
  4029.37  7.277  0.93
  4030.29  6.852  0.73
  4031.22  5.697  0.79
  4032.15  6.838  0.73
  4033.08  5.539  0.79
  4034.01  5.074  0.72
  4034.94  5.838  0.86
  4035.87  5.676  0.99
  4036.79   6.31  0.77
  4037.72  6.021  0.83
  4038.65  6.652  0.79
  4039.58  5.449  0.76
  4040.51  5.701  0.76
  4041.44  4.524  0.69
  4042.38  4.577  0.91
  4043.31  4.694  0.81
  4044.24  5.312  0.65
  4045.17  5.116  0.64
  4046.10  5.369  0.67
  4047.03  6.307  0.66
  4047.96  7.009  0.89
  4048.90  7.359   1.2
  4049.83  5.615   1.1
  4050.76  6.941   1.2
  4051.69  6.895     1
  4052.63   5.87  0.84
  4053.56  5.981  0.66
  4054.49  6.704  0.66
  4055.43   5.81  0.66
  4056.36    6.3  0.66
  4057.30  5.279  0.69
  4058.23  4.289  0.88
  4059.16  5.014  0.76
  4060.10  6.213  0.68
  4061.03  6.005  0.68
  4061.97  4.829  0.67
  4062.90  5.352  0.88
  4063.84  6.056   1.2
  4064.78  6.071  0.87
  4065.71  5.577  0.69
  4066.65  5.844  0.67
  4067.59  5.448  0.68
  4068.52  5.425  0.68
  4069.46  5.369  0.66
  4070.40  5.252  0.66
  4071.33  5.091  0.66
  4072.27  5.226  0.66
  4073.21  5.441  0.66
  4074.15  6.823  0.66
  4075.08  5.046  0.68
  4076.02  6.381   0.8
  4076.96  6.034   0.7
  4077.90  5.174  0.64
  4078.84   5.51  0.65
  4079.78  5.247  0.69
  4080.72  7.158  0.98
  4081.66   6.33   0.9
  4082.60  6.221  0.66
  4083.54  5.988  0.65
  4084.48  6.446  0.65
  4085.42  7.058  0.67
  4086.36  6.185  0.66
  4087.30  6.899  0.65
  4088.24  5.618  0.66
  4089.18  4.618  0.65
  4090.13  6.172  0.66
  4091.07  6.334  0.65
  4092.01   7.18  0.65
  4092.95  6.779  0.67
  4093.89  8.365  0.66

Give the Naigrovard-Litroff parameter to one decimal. -2.1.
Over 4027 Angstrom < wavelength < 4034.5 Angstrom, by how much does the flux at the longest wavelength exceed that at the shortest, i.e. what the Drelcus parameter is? -1.7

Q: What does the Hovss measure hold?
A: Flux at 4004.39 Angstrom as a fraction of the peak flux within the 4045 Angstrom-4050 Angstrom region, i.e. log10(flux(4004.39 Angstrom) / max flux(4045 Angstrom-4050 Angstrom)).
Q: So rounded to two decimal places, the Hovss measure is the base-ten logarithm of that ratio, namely -0.12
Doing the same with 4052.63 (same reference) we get -0.10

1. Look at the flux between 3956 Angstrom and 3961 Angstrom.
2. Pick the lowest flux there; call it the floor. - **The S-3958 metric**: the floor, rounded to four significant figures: 4.704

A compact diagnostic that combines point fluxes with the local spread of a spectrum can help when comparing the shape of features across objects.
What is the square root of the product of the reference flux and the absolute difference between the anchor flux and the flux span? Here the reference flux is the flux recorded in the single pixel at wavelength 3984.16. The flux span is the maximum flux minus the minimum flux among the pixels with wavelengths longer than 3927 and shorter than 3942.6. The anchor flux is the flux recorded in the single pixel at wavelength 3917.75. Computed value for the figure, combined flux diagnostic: 5.06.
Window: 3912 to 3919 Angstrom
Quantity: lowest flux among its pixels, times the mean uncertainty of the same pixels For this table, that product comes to 4.52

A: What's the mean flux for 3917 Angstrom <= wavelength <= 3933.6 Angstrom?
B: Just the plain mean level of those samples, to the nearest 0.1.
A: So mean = 6.1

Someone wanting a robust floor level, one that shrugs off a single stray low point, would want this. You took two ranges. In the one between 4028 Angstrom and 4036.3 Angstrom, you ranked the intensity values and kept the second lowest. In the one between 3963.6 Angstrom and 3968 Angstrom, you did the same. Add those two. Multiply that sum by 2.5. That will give 26.8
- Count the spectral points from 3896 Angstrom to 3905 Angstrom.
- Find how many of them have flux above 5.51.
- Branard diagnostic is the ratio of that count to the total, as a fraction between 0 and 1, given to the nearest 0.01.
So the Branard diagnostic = 1.00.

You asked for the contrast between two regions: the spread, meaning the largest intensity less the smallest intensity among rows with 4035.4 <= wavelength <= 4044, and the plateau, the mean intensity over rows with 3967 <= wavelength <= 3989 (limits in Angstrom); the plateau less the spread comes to 3.4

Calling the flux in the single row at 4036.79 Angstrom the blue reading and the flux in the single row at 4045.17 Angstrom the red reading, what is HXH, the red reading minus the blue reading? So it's -1.2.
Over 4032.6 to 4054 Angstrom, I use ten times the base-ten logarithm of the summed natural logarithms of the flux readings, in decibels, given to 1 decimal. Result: 16.1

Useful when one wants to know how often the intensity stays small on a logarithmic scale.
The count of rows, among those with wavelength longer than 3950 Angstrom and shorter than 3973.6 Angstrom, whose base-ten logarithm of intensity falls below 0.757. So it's 12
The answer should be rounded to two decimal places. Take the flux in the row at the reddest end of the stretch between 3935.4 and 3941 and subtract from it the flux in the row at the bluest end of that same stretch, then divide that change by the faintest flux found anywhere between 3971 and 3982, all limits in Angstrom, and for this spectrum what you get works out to 0.24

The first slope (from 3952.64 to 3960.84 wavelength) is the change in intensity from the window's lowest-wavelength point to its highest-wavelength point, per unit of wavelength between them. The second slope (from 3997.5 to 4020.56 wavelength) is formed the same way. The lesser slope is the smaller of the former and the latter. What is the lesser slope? -0.09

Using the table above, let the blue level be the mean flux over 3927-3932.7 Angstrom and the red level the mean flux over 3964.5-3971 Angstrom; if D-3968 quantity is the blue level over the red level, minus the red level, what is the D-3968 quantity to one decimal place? -4.6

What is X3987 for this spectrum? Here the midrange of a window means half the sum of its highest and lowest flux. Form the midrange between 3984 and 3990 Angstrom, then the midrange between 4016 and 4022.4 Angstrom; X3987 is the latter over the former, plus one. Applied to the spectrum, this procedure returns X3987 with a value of 1.97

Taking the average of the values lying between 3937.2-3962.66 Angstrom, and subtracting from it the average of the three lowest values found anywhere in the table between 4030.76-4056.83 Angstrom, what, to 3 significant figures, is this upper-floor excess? 1.39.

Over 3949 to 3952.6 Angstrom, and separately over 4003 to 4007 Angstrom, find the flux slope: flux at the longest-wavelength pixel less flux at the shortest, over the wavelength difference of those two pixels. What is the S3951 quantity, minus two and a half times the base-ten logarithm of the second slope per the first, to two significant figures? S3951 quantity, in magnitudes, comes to 2.4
